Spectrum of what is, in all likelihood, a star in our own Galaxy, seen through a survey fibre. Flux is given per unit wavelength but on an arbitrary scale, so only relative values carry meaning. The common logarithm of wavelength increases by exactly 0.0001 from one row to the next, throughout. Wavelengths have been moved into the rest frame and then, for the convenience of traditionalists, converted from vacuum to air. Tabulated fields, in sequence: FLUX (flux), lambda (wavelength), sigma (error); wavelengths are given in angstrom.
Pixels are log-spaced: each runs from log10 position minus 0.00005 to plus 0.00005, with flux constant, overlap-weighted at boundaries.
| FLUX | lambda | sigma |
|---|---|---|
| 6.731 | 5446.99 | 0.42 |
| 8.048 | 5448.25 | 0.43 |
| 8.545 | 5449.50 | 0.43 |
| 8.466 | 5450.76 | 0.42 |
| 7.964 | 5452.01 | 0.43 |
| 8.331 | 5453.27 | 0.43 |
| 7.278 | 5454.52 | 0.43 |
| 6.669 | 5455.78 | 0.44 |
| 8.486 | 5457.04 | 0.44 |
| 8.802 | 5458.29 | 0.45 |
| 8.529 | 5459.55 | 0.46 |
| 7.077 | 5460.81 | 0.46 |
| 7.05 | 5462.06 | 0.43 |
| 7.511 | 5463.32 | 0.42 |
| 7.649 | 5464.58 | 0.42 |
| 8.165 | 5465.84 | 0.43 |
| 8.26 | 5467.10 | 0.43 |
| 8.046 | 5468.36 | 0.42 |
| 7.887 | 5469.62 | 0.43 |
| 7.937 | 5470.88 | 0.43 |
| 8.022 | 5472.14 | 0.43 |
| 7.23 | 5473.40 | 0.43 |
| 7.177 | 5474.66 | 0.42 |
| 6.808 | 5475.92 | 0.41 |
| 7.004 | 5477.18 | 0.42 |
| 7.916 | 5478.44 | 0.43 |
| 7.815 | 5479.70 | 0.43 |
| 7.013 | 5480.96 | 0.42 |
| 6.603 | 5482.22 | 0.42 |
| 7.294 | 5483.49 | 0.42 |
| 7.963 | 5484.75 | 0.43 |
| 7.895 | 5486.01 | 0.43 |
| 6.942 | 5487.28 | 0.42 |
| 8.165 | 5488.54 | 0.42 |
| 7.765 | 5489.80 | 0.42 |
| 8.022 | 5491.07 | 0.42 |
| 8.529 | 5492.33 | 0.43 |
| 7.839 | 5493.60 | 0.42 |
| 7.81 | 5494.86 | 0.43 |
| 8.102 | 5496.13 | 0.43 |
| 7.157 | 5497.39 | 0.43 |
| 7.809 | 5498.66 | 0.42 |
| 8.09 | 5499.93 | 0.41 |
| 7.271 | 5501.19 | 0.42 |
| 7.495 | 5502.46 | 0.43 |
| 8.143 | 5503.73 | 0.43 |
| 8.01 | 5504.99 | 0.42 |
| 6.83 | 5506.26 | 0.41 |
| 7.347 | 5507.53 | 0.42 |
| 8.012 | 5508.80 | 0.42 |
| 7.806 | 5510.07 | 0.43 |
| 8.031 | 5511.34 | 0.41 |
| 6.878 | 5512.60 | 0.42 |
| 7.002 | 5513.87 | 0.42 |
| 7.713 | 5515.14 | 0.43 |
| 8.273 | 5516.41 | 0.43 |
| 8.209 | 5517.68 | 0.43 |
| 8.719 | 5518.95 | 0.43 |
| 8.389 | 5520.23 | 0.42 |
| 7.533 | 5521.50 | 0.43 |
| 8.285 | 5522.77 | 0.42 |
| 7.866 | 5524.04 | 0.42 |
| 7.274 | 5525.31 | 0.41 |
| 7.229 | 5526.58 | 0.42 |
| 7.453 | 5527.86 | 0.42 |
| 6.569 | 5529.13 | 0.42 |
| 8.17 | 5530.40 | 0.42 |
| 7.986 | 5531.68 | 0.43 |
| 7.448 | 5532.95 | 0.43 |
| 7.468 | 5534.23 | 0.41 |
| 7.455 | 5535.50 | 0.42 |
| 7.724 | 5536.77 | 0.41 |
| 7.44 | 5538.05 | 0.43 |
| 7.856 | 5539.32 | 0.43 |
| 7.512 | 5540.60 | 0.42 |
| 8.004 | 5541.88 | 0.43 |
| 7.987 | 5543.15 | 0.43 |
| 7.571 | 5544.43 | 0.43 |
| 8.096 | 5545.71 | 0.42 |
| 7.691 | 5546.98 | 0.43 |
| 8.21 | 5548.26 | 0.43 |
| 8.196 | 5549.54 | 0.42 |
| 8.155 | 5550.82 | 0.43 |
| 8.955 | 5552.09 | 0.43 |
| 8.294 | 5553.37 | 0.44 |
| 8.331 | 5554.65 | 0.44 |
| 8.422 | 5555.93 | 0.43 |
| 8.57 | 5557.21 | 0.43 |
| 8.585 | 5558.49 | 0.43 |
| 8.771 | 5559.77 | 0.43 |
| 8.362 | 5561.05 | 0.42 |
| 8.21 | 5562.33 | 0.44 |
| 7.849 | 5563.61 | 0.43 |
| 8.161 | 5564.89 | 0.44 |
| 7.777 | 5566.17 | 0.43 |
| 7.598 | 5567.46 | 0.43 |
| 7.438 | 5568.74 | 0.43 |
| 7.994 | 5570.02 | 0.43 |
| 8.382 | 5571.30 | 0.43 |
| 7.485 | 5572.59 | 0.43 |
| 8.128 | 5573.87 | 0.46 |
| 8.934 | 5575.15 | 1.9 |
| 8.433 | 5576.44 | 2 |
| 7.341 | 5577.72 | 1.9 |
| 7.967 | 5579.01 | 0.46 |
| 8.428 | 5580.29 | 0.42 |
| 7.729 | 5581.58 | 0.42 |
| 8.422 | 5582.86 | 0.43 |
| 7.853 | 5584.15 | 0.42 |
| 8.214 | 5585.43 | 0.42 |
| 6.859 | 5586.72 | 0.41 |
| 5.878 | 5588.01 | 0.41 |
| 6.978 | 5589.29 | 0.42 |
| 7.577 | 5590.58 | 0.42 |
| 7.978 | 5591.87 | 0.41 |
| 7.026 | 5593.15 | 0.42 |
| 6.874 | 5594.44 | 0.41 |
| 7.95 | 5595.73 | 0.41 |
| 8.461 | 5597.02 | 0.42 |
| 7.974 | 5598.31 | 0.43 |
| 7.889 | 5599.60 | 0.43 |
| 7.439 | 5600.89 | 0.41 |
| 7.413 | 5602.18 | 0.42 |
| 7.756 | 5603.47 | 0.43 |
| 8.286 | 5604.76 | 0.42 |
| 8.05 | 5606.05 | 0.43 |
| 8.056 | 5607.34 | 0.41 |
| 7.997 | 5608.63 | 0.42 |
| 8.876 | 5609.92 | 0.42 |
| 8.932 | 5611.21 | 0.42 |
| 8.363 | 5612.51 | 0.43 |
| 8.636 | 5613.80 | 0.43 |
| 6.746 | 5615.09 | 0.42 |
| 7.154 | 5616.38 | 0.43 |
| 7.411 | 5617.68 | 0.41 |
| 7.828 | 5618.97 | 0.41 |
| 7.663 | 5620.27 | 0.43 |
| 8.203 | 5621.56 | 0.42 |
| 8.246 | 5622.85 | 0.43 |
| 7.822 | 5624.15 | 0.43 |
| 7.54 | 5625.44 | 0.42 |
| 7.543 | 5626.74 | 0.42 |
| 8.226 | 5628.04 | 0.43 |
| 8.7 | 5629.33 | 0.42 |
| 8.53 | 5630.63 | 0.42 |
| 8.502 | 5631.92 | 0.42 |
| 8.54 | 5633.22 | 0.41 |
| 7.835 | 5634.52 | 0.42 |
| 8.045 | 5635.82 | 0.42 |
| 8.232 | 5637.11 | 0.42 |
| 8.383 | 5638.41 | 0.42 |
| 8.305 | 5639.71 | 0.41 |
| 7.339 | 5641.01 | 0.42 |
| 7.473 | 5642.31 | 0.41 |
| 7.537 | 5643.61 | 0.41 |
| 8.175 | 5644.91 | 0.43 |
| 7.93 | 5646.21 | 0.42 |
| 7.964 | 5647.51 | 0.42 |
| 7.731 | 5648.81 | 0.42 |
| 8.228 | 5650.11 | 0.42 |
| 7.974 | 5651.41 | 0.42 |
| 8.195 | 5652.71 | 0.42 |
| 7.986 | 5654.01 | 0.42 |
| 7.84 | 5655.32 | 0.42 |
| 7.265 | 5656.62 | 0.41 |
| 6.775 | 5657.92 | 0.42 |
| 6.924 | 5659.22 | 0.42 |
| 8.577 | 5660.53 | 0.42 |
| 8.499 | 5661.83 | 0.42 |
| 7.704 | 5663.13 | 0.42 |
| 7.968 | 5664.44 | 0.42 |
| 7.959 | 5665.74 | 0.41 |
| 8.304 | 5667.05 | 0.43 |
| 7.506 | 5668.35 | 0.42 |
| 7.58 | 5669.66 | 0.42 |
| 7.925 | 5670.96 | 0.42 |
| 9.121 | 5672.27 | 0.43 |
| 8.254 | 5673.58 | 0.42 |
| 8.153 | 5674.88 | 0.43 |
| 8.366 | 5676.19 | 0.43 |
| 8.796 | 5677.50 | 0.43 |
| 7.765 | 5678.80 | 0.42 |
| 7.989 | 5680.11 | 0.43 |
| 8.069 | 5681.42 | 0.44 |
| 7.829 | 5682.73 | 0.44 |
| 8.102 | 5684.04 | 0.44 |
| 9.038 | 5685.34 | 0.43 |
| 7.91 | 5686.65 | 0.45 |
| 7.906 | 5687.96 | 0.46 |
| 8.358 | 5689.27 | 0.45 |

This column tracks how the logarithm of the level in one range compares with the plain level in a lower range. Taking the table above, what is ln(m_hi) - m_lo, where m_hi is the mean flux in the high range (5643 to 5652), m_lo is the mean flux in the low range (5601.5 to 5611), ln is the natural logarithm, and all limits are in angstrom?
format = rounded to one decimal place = -6.0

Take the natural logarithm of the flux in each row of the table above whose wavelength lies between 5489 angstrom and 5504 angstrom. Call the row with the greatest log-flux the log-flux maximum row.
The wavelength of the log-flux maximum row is 5492.33 angstrom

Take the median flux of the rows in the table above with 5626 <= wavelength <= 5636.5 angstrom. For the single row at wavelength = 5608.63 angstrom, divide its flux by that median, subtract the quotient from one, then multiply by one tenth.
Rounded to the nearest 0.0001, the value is 0.0044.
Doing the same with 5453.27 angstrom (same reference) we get 0.0004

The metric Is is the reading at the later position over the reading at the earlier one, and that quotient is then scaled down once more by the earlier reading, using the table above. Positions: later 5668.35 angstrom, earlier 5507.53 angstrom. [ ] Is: 0.139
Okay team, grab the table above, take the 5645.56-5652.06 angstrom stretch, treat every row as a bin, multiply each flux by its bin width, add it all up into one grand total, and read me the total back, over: 51.8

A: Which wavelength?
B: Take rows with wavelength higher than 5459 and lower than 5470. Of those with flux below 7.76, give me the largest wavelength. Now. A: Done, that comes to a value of 5464.58 angstrom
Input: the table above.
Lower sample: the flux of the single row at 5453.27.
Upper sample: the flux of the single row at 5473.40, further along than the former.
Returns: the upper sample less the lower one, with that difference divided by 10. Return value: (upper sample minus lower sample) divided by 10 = -0.11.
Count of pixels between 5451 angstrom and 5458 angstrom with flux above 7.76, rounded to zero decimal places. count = 3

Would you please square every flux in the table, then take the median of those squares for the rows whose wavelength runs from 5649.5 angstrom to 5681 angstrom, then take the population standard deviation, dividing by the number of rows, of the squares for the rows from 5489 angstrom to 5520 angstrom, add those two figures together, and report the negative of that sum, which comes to -71.2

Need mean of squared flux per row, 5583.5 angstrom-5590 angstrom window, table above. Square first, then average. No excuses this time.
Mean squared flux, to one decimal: 51.9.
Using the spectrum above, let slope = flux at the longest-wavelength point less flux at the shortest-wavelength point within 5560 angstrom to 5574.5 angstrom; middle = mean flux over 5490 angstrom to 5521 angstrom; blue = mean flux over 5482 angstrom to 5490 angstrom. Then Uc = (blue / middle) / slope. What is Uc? -4.1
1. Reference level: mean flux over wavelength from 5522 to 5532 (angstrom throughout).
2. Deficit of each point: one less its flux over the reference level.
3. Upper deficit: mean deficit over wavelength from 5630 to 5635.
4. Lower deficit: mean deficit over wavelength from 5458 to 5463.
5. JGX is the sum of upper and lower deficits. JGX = -0.13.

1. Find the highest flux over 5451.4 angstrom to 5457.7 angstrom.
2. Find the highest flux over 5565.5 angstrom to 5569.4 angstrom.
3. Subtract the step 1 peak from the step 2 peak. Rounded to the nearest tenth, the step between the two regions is -0.7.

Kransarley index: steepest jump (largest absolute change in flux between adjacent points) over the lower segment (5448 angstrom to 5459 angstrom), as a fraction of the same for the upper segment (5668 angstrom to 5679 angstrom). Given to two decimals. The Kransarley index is 1.52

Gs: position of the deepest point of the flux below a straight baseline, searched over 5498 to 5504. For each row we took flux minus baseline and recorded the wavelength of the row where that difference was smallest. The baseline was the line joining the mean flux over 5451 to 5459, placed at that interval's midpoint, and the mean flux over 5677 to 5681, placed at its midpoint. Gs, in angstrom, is 5501.19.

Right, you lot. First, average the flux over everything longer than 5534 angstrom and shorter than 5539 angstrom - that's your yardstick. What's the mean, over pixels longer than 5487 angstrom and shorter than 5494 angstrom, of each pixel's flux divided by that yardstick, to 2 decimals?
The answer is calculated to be 1.05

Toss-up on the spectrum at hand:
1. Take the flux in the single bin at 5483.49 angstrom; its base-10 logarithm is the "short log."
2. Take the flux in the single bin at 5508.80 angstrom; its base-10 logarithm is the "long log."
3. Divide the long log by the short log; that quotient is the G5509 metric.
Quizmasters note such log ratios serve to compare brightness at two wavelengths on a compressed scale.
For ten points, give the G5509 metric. 1.05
